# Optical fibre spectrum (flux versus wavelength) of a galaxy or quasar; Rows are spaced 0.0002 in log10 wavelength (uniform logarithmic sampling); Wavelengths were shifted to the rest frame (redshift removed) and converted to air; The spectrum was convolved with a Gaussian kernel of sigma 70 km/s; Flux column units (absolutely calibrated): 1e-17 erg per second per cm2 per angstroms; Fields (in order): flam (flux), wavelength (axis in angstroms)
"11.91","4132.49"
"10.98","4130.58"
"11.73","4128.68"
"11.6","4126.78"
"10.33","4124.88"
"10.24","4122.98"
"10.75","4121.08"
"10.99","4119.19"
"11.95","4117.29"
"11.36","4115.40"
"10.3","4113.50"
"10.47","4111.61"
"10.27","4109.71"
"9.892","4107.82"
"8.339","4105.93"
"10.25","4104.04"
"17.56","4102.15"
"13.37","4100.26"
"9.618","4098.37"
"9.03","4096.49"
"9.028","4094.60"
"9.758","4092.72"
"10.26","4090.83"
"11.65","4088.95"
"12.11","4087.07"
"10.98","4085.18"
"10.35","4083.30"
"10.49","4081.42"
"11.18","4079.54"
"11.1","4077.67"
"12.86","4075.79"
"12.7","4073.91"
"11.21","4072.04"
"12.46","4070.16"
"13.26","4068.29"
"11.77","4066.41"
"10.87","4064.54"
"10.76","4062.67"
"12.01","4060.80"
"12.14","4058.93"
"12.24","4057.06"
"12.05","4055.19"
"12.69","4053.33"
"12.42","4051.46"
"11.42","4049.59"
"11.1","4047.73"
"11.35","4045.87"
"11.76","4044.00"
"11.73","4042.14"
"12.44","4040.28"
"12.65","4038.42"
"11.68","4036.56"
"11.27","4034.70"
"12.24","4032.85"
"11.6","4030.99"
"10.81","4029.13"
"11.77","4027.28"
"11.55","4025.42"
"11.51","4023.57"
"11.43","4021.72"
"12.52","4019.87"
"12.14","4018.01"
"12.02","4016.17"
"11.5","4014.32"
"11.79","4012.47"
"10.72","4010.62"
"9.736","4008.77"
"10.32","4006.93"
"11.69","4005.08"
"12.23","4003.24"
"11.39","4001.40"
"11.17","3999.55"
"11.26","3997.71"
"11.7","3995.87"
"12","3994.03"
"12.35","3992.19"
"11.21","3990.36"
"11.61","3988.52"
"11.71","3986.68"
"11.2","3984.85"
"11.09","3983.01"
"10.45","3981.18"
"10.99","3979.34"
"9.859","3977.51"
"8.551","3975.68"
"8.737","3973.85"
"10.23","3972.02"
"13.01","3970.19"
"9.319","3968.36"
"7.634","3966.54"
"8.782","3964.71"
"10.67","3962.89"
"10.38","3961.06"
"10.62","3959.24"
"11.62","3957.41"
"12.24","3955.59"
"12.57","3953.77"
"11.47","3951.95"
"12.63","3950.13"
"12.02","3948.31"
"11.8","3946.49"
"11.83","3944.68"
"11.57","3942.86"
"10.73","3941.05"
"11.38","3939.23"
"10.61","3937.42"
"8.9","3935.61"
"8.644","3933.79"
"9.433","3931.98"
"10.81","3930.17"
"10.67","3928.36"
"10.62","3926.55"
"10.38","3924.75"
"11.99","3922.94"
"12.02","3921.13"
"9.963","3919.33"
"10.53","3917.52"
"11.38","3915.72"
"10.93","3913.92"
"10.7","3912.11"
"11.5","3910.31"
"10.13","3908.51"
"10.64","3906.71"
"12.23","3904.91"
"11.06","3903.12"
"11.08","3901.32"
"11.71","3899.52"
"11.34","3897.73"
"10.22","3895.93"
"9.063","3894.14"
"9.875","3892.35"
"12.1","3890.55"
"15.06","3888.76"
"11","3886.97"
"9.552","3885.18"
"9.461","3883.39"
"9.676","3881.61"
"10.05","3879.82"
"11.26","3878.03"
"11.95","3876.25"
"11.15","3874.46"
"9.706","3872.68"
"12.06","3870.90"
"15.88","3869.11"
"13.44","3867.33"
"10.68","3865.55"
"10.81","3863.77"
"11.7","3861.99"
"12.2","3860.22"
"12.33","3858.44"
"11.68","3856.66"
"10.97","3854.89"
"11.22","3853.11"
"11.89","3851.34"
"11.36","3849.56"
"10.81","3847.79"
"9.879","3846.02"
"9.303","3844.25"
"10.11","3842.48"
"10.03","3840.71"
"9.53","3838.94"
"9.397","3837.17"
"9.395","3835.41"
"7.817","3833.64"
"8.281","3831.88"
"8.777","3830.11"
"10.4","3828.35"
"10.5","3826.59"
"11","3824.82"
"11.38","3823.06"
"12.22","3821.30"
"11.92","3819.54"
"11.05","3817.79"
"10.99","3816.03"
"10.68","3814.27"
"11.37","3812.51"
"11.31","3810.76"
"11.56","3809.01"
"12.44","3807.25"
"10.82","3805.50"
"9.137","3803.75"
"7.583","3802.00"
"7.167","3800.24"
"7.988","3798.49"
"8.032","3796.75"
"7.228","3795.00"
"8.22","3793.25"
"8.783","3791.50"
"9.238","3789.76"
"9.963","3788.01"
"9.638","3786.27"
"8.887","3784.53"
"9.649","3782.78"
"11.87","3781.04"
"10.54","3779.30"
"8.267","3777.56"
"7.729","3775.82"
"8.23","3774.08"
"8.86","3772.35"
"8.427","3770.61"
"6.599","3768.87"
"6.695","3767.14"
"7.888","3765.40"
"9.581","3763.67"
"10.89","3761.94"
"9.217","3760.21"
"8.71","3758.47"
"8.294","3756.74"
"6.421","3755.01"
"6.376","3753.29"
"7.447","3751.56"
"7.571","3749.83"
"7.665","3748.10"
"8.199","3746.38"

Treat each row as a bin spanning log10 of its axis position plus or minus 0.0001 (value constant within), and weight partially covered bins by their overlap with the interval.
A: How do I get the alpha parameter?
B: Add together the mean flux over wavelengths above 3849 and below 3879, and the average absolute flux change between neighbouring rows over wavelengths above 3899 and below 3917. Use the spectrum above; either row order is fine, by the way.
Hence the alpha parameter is 12.5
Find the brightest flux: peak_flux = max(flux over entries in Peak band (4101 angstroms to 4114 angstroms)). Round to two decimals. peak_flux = 17.56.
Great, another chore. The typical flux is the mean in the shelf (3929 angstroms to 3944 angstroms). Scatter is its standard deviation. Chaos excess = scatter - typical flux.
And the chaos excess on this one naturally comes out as -9.2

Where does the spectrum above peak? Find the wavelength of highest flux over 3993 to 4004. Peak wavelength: 4003.24 angstroms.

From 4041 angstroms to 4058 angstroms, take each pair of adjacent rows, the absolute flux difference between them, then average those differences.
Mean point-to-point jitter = 0.39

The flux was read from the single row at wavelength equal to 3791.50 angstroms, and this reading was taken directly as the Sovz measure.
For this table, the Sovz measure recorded 8.783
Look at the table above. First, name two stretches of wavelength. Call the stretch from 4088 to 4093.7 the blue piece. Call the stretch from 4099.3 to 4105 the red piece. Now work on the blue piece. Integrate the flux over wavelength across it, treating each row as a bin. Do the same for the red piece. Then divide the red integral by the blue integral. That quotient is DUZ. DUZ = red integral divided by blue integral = 1.30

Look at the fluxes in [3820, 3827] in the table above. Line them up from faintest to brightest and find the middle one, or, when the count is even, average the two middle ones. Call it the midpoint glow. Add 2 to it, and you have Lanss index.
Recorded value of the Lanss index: 13.2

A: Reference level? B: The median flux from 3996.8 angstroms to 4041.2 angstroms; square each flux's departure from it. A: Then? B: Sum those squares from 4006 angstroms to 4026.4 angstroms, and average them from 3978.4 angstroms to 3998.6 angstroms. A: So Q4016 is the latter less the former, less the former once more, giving -14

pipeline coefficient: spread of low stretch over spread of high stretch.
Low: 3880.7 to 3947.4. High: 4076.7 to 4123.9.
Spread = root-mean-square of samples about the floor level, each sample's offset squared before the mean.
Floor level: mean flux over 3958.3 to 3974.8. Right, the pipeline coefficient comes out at 0.8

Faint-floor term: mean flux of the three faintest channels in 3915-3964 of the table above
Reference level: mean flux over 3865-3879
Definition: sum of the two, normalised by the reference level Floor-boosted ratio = 1.75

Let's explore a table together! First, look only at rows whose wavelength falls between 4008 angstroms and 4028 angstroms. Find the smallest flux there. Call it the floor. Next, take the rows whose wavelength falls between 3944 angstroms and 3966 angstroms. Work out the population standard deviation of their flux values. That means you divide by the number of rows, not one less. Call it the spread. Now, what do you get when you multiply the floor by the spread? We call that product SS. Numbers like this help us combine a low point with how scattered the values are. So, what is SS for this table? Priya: 10.3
